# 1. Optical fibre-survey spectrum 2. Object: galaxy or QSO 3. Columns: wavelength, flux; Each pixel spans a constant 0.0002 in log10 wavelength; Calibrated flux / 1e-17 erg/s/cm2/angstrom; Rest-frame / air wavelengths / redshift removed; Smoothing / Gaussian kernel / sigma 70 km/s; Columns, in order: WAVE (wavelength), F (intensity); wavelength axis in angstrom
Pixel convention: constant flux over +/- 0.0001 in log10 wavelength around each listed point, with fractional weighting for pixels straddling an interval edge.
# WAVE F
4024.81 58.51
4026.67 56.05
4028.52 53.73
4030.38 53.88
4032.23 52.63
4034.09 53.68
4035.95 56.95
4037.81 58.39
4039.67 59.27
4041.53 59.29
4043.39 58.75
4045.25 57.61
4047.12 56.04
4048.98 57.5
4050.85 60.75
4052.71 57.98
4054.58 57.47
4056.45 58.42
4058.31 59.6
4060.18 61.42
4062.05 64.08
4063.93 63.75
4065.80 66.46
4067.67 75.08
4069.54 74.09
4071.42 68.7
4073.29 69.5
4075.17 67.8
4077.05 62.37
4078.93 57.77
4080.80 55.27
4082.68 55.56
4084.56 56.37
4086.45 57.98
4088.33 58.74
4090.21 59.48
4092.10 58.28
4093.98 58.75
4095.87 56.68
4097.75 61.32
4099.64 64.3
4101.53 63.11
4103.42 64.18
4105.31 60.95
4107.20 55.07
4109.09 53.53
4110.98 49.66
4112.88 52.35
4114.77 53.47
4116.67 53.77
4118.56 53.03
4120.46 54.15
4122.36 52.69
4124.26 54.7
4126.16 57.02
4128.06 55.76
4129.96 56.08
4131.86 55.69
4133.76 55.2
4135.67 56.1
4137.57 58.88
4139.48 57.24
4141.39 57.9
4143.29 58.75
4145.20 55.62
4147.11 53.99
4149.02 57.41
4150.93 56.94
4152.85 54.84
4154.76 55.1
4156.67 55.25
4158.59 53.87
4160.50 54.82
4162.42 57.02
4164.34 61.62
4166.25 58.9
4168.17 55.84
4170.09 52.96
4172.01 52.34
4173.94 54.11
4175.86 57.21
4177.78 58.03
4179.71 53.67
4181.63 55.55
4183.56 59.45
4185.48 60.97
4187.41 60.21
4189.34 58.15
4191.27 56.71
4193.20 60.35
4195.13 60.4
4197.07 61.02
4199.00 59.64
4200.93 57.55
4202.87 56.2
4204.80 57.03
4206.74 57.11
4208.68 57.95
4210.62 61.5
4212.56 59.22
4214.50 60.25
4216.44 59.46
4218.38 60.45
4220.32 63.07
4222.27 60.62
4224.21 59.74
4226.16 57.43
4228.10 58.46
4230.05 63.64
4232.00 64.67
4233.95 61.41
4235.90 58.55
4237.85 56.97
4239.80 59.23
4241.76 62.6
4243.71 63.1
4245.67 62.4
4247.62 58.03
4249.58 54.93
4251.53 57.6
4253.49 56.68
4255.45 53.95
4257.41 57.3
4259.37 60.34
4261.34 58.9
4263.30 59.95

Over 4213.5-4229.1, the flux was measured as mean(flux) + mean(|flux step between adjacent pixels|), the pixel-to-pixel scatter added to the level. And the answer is 62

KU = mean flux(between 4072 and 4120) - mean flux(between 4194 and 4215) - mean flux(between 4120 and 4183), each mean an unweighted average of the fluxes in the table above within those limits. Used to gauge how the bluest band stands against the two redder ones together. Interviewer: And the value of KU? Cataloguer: -56.4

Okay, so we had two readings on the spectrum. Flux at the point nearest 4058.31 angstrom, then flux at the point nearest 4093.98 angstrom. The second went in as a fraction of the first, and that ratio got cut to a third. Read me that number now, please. 0.329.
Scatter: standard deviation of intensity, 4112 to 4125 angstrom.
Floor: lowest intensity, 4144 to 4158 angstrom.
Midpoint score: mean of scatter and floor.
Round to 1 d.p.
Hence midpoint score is 27.4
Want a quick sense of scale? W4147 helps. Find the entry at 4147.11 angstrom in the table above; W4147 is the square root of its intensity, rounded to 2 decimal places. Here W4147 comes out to 7.35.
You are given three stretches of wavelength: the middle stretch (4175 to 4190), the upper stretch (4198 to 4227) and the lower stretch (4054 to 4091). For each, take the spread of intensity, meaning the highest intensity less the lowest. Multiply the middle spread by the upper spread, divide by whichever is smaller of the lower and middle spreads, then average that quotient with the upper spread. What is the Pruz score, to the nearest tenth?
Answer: 6.9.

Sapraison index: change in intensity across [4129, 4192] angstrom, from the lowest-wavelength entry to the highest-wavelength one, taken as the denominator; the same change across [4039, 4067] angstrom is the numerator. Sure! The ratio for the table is 11.4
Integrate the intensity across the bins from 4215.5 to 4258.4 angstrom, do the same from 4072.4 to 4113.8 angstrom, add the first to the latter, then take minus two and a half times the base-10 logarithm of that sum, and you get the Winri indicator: -9.25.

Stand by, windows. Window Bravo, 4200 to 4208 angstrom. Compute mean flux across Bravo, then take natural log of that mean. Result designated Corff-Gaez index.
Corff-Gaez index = 4.04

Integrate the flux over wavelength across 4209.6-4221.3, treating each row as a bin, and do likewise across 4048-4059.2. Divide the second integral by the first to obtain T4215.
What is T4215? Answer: 0.93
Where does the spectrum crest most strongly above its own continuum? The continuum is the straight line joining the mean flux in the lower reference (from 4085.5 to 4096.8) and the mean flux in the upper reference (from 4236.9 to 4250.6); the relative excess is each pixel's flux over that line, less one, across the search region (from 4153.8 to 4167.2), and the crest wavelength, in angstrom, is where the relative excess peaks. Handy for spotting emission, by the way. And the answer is 4164.34 angstrom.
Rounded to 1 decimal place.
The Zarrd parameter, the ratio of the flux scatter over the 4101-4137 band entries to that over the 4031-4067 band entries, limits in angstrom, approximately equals 1.1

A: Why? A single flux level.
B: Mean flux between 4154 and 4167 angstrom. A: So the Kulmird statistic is 56.7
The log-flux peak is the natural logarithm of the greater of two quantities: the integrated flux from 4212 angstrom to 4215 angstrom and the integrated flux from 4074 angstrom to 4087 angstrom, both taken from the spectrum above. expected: 6.65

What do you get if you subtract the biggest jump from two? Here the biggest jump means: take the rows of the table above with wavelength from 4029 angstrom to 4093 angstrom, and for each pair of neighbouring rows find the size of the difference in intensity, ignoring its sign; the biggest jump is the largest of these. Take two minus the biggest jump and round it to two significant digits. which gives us -6.6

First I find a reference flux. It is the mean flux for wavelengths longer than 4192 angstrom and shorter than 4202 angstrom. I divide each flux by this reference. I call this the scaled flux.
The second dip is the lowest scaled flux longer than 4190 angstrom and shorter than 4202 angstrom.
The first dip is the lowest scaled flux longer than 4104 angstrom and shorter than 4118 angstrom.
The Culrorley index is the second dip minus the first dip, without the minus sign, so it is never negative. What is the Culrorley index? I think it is 0.12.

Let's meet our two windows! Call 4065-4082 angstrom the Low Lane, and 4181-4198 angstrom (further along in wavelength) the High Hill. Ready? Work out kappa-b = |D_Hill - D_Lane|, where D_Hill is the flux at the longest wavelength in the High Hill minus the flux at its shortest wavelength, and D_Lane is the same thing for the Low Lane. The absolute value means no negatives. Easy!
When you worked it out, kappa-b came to 17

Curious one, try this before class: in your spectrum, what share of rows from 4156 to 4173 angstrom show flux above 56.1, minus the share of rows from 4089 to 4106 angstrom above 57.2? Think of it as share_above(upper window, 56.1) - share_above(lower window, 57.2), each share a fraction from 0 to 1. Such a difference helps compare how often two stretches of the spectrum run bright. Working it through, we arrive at -0.56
